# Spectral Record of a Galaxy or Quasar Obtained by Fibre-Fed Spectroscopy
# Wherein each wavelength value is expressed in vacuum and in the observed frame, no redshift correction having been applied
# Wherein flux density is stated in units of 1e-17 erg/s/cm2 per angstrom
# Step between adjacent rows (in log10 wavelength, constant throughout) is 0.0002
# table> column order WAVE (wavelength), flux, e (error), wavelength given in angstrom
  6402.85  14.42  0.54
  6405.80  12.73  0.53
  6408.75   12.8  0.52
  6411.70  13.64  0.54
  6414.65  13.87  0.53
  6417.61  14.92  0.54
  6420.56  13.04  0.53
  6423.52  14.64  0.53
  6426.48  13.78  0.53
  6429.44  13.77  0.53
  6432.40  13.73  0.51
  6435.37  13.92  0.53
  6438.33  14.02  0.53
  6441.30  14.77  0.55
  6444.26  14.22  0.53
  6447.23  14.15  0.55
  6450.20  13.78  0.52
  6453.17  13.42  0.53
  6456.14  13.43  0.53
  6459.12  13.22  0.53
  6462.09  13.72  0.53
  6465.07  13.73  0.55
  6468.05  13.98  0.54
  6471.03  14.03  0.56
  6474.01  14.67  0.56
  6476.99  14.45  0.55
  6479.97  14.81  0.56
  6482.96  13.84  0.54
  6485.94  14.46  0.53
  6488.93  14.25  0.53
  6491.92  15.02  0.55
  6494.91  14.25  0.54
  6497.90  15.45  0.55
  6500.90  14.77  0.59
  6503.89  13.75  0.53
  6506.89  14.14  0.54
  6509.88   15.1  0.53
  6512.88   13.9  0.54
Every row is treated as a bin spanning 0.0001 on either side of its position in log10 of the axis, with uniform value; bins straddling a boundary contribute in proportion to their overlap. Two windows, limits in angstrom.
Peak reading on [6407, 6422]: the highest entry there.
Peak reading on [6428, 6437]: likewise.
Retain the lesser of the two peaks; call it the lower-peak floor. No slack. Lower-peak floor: 13.92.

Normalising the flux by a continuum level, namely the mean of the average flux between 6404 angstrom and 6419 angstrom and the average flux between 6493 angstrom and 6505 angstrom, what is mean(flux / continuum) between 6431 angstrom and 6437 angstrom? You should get 0.98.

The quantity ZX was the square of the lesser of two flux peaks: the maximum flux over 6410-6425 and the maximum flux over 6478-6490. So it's 219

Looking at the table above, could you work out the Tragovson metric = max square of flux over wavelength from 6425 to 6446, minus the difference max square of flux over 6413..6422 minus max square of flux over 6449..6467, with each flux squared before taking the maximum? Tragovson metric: 185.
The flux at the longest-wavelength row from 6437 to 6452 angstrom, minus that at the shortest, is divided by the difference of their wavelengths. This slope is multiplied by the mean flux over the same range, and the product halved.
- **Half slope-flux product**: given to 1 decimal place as -0.1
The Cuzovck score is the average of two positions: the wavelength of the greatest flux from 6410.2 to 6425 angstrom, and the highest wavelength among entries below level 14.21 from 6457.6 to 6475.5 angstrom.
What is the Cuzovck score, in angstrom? 6444.3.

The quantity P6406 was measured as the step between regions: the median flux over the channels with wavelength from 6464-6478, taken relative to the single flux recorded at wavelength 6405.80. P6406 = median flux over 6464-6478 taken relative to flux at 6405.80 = 1.3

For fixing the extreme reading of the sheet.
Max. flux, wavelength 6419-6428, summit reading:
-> 14.64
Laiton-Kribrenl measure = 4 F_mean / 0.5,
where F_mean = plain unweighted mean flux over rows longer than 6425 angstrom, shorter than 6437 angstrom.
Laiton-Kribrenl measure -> 110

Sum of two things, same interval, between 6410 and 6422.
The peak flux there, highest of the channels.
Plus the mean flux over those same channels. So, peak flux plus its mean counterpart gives 28.8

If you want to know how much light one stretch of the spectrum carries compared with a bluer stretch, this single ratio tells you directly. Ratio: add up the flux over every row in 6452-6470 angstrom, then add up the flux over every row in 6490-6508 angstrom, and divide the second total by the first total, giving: 1.07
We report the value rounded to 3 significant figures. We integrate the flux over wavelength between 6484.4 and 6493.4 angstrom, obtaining 131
